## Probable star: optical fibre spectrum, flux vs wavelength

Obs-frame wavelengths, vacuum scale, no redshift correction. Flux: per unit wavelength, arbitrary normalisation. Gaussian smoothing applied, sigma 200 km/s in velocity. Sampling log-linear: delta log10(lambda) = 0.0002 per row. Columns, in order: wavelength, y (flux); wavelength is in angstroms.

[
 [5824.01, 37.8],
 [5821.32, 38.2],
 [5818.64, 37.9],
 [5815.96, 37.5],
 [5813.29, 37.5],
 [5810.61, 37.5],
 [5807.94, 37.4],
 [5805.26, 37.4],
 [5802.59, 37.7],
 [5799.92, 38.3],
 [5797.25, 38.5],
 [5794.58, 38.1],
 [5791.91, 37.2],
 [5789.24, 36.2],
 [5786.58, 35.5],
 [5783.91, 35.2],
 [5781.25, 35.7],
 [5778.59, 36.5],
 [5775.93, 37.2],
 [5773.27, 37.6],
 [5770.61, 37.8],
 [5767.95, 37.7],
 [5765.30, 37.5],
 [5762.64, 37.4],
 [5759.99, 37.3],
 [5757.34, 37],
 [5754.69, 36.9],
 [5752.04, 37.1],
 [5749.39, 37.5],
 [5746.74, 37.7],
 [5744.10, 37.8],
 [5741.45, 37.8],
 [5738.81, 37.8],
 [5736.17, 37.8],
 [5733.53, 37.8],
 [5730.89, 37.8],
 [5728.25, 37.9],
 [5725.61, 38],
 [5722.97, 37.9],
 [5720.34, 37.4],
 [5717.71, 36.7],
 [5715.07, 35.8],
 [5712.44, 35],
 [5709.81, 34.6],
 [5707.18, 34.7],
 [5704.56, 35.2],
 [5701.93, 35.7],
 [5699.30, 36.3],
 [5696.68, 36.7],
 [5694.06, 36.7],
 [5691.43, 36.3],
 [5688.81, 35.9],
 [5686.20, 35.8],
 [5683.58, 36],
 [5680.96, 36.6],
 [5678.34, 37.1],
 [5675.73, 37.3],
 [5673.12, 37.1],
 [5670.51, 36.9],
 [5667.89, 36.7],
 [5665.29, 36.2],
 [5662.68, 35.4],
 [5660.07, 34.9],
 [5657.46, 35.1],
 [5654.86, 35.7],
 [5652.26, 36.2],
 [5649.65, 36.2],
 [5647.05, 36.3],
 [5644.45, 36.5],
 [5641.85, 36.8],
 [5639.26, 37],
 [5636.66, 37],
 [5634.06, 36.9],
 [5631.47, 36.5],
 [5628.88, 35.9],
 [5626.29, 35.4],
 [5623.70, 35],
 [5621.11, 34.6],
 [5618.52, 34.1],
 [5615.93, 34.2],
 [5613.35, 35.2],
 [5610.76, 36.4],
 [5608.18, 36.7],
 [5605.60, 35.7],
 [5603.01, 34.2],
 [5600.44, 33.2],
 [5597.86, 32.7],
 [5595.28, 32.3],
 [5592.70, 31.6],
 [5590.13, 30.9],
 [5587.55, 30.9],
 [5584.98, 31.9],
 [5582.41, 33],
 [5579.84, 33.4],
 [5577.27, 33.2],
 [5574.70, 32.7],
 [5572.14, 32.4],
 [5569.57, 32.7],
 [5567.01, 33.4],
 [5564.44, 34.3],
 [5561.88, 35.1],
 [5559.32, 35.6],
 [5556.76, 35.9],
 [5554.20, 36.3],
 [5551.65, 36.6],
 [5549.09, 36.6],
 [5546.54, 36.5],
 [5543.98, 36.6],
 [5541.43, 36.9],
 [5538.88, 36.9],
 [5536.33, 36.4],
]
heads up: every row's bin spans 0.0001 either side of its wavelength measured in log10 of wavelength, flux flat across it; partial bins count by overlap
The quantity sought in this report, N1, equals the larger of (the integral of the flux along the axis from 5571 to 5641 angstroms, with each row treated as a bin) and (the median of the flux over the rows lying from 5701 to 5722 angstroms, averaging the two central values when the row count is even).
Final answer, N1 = 2395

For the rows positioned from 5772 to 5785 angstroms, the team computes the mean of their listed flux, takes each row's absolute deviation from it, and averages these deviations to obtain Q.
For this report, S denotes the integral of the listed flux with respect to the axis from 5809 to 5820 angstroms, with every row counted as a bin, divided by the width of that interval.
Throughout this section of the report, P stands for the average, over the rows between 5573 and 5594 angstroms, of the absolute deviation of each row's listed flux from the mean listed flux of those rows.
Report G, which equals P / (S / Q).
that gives 0.018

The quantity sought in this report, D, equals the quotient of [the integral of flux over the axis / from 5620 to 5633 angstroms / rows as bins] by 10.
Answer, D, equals 46.2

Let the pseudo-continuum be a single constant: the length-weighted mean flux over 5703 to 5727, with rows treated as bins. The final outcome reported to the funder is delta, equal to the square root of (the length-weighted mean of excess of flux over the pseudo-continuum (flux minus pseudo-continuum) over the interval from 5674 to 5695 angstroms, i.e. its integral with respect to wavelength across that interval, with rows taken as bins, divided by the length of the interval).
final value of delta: 0.57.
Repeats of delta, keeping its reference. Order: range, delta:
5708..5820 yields 1.03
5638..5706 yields 0.32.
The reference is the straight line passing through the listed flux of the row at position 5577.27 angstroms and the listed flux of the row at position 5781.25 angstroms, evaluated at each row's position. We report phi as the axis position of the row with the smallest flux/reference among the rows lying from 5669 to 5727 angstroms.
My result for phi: 5709.81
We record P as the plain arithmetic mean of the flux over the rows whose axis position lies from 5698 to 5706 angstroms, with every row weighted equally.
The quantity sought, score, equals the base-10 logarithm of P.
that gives 1.55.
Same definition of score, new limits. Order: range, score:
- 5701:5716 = 1.55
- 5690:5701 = 1.56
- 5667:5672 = 1.57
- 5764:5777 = 1.57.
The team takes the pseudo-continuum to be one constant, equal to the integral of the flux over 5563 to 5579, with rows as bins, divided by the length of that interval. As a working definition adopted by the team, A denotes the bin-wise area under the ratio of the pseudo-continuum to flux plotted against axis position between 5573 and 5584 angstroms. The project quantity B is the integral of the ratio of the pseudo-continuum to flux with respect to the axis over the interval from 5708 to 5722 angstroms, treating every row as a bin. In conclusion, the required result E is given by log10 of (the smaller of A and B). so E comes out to 1.04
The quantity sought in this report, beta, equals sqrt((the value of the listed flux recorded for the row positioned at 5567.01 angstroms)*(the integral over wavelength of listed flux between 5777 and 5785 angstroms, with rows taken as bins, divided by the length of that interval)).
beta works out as 34.6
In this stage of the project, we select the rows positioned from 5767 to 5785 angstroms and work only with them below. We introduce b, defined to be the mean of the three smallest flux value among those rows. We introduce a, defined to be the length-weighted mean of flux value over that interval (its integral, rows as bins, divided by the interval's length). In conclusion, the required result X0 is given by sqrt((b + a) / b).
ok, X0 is 1.42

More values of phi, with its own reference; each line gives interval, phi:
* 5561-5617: 5590.13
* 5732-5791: 5783.91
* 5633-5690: 5660.07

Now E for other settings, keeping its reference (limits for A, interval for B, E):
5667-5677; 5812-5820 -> 0.85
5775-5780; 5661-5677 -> 0.65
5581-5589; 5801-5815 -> 0.92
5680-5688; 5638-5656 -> 0.87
